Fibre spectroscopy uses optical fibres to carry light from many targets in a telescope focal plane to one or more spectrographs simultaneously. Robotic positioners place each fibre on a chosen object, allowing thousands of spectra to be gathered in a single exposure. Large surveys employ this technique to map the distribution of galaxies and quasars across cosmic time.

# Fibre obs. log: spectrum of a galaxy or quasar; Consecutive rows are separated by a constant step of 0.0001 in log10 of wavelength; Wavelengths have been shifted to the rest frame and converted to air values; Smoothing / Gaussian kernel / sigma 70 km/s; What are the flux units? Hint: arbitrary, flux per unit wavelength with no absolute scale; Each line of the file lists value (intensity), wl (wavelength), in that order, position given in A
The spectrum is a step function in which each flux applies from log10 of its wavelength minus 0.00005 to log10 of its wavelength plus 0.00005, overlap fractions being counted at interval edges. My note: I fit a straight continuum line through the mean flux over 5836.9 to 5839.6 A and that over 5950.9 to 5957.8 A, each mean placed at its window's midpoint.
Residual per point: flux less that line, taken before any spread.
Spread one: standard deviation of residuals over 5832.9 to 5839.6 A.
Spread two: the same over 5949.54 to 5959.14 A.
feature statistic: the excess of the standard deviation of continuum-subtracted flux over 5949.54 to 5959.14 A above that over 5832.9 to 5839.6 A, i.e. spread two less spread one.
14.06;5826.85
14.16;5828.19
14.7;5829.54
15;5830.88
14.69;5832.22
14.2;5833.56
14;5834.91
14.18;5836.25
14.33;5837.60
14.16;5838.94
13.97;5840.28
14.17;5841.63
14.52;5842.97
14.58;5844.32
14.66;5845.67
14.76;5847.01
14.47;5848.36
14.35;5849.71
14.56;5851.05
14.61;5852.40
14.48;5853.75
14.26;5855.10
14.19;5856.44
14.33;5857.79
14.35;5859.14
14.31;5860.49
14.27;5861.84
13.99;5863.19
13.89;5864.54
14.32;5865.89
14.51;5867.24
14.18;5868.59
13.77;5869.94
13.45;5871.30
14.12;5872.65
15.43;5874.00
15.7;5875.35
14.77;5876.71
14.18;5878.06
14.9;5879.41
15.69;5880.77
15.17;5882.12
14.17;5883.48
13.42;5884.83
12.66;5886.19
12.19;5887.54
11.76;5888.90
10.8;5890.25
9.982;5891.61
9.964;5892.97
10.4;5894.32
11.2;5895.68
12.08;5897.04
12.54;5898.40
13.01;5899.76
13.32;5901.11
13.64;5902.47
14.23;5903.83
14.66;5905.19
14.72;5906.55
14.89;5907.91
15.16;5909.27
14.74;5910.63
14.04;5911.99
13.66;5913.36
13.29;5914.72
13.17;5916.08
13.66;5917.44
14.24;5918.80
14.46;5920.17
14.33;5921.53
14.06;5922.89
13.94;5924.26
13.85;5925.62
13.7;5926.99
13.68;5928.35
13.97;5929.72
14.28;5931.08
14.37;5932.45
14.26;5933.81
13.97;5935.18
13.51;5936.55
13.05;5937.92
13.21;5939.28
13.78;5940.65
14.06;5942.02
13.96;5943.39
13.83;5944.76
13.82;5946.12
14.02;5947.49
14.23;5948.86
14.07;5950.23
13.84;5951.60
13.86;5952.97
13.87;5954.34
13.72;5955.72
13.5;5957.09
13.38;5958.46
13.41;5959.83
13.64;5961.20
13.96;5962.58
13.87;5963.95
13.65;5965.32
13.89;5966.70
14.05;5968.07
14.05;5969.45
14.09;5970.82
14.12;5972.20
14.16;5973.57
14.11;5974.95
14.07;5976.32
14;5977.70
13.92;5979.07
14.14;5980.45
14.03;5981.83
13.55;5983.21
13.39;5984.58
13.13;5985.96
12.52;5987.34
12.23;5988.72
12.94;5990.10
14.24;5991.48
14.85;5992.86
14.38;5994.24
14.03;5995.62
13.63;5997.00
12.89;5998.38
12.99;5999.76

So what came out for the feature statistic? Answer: 0.10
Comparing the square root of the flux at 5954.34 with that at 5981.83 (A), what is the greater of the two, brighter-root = 3.75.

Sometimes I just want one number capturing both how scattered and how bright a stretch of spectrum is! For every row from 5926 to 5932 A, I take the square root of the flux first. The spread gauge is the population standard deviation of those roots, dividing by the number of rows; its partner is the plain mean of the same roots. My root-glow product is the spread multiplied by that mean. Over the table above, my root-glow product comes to 0.12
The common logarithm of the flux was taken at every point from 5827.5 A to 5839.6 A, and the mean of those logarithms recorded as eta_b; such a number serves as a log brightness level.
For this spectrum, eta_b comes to 1.16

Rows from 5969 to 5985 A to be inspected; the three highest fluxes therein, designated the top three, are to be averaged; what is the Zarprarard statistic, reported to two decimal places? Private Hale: 14.14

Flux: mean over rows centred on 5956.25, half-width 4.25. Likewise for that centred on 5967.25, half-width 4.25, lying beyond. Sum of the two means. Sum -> 27.6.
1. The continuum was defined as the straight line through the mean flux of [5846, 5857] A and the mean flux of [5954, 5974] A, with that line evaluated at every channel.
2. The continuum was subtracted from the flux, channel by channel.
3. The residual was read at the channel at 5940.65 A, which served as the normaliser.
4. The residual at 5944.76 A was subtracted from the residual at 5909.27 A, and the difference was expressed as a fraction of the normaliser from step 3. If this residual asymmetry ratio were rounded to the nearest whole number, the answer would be -6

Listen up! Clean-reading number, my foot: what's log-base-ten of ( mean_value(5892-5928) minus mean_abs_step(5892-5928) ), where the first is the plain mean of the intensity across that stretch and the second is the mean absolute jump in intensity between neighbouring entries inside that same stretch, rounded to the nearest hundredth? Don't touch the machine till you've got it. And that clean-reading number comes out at 1.12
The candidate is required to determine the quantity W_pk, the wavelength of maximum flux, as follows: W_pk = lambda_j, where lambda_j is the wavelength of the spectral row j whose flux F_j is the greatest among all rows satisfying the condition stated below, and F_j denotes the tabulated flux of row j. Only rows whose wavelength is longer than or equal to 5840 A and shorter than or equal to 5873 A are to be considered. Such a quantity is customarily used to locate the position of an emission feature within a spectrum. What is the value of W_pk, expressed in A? 5847.01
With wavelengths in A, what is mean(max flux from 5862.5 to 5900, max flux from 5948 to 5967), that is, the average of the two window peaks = 15.0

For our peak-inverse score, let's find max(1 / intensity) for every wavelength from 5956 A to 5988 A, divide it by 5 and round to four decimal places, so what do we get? 0.0160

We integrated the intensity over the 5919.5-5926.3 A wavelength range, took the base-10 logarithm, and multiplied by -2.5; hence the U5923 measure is -5.0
